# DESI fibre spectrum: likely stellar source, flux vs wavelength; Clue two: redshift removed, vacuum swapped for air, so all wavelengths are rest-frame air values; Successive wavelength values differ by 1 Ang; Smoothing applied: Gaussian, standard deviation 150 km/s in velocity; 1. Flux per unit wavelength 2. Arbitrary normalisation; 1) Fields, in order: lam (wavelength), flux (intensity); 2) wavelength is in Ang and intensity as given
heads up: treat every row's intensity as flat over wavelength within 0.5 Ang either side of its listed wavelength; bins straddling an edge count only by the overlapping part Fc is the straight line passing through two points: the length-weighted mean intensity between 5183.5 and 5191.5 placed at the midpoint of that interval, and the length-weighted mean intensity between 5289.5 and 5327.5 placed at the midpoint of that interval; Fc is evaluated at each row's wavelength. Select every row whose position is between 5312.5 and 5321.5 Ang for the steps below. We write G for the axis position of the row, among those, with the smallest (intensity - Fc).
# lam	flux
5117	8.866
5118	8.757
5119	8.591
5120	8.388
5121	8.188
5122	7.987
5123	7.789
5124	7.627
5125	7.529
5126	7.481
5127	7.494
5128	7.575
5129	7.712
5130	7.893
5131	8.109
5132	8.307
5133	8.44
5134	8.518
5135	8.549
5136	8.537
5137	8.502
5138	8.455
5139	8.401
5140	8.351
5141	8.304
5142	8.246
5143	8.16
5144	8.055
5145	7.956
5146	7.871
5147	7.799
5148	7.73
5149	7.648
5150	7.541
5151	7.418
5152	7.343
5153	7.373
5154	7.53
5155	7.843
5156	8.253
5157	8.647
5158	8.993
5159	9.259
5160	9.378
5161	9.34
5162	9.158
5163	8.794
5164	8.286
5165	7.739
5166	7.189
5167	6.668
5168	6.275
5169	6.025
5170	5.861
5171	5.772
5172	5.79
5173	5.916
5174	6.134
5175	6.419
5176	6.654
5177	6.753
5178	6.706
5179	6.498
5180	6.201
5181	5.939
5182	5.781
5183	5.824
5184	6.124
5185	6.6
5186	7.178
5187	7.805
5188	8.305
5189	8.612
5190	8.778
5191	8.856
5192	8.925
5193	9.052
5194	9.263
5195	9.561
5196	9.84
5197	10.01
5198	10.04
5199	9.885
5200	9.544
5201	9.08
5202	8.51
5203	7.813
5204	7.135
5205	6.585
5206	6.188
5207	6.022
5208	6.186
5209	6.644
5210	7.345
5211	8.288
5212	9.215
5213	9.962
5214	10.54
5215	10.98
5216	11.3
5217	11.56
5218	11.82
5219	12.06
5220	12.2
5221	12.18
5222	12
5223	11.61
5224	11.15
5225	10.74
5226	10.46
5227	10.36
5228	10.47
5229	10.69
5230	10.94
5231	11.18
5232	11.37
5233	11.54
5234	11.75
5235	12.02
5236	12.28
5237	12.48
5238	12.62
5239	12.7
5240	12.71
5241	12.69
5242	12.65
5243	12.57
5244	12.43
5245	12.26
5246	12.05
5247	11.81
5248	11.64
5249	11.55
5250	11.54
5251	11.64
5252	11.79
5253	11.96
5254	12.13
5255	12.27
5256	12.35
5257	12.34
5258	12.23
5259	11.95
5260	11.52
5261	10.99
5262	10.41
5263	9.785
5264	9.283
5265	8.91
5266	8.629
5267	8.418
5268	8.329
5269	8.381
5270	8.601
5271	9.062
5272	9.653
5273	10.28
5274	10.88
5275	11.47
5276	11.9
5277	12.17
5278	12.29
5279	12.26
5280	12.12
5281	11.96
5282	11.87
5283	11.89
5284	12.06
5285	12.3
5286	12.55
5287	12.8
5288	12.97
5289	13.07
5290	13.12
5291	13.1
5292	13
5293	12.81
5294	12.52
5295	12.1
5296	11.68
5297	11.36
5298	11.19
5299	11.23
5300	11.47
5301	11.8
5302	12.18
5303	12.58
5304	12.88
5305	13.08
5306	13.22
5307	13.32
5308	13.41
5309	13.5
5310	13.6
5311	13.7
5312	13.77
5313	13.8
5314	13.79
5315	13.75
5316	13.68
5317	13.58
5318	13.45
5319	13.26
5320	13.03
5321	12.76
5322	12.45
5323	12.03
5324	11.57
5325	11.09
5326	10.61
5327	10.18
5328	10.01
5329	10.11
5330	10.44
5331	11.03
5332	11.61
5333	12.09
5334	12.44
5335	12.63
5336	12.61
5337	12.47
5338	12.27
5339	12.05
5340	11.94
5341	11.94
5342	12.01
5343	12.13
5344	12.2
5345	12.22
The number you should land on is 5321 Ang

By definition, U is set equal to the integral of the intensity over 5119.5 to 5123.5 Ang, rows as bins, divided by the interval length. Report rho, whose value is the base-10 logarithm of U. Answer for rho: 0.91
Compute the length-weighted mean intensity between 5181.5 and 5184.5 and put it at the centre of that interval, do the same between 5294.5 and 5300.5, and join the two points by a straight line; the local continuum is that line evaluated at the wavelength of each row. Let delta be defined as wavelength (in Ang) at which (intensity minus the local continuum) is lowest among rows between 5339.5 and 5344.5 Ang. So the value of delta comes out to 5341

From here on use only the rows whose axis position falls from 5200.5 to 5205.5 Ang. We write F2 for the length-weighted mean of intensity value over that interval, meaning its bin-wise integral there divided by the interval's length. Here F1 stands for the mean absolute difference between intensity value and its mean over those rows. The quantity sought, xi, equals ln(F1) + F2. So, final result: 8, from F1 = 0.78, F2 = 7.8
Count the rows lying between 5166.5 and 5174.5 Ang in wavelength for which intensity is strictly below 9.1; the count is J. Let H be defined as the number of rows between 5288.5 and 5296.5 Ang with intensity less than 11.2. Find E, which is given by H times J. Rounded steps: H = 0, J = 8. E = 0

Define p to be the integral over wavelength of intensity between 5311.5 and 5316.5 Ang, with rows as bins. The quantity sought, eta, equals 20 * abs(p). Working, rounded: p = 69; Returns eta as 1376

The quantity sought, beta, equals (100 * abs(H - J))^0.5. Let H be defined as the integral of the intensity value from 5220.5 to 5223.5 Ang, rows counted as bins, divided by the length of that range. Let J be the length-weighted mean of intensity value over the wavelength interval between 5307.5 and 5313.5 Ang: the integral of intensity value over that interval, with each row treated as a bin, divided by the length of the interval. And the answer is 13.0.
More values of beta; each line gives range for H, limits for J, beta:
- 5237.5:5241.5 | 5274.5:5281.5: 8.1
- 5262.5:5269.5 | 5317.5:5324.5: 19.6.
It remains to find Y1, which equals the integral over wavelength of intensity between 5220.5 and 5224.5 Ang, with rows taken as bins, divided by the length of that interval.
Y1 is 12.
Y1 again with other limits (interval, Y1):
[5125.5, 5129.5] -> 8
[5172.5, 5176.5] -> 6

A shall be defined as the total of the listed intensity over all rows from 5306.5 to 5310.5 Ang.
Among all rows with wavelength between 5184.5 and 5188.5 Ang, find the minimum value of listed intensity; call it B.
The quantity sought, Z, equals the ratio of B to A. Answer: 0.12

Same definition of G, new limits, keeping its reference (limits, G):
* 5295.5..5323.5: 5323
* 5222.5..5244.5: 5227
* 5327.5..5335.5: 5328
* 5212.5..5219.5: 5213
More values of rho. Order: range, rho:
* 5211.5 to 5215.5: 1.01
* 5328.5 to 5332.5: 1.03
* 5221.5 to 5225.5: 1.06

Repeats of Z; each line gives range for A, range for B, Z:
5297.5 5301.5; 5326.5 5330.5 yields 0.22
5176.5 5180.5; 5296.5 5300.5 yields 0.43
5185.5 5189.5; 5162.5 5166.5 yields 0.23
